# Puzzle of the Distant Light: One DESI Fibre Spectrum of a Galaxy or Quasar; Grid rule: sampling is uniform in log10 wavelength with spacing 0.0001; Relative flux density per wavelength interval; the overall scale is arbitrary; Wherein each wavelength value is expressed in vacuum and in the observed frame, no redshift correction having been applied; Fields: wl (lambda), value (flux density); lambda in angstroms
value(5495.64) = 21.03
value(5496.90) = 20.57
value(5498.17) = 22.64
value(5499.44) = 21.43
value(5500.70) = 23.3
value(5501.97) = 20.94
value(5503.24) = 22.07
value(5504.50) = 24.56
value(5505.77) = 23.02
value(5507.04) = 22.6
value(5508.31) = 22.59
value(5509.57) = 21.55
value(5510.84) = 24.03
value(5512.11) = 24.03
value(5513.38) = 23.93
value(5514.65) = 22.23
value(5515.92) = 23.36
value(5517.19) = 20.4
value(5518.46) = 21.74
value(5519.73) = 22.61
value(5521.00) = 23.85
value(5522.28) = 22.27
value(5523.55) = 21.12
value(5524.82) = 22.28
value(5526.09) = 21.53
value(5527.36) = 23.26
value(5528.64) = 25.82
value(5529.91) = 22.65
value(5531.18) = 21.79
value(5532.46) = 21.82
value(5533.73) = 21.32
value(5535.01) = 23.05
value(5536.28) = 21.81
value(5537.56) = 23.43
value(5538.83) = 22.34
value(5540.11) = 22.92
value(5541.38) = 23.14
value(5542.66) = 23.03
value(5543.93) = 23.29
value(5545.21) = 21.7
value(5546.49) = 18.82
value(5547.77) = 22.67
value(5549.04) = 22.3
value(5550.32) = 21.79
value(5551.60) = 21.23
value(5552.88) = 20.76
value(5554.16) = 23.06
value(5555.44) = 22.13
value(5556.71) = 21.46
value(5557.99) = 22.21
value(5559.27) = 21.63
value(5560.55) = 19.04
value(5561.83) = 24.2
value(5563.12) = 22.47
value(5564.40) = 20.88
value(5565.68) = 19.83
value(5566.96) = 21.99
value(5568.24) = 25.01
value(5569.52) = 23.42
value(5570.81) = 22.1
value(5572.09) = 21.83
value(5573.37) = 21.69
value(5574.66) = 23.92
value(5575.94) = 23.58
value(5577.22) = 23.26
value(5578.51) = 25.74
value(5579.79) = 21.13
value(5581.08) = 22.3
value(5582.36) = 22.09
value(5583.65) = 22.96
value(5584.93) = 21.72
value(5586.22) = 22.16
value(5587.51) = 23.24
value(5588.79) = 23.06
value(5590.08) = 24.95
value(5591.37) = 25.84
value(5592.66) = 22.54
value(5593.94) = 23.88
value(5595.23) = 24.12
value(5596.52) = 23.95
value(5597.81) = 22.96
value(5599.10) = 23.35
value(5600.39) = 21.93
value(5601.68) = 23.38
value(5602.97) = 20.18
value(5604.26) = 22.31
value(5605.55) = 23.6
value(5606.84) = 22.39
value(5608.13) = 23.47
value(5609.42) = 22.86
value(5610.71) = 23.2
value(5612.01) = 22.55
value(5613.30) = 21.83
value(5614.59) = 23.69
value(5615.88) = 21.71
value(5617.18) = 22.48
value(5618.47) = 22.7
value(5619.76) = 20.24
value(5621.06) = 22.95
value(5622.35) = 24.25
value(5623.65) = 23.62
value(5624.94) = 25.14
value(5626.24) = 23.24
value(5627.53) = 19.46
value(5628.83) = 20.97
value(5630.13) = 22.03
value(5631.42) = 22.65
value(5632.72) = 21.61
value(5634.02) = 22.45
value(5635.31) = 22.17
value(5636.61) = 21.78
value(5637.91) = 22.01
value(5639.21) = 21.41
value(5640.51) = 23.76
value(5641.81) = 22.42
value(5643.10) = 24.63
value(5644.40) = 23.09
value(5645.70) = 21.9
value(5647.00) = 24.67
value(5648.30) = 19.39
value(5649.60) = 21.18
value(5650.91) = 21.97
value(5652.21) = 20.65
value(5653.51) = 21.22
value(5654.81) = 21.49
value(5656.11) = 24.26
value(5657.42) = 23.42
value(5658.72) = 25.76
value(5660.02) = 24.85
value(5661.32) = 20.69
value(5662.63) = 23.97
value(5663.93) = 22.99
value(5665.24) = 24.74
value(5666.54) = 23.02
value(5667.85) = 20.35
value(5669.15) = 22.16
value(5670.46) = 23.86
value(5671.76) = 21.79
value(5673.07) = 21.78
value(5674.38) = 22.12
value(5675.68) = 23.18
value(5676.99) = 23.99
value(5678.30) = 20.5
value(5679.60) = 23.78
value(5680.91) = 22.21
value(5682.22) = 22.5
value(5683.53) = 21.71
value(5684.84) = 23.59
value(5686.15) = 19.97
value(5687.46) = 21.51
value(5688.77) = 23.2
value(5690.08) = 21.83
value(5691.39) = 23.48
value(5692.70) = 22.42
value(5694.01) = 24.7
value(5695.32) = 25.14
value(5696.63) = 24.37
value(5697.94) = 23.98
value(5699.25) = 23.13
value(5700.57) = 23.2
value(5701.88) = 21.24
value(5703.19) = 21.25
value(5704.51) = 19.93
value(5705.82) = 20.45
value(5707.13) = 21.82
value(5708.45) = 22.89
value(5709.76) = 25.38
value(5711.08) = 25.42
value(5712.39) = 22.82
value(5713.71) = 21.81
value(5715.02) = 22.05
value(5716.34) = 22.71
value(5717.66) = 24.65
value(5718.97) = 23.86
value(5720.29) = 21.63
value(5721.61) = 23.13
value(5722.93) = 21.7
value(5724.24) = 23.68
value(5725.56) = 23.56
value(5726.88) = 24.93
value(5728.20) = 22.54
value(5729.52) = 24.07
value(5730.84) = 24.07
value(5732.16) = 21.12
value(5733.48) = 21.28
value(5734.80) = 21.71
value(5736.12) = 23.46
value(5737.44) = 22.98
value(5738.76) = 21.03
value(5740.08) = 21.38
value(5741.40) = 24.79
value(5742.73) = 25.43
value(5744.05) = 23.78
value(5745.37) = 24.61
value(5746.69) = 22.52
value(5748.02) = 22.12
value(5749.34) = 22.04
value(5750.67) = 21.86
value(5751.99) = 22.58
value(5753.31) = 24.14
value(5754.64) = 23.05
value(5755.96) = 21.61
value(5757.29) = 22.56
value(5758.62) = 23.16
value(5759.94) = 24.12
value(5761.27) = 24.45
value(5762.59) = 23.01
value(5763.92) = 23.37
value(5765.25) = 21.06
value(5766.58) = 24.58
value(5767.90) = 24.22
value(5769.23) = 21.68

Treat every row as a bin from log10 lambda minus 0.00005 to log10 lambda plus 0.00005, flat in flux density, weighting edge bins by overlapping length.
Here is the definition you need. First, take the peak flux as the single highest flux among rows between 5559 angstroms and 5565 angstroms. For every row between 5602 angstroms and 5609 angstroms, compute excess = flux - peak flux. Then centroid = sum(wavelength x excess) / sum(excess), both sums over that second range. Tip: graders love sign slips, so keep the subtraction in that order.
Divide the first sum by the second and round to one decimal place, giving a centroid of 5604.6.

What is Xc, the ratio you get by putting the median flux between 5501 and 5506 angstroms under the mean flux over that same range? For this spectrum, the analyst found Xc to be 1.00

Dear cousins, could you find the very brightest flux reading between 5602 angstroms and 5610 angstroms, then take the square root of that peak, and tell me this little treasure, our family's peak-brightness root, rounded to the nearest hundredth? 4.86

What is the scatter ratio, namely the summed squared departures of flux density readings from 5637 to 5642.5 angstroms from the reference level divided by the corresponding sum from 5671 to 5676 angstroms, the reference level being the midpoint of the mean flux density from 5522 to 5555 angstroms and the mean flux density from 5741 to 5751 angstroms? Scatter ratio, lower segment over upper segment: 1.3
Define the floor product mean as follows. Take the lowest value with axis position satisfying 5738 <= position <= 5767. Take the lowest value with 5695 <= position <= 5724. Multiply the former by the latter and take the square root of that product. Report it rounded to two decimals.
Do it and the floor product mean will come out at 20.47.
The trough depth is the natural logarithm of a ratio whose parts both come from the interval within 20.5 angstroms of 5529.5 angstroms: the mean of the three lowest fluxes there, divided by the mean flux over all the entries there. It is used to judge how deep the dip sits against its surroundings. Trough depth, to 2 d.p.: -0.11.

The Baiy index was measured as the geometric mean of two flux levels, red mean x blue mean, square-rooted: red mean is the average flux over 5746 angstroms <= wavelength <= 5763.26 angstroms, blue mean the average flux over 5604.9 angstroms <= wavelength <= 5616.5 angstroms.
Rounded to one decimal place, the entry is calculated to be 22.8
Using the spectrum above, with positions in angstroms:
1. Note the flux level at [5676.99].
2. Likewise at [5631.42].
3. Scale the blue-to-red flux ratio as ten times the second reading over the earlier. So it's 9.4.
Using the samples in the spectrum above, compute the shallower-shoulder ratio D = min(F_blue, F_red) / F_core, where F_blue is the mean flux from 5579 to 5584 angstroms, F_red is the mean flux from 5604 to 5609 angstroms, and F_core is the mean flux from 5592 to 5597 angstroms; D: 0.94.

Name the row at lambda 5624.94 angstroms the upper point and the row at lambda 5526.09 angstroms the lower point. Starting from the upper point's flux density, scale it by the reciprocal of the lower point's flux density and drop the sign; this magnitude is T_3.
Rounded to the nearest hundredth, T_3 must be 1.17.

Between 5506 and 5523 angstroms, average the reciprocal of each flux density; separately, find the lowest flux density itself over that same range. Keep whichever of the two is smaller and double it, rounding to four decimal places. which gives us 0.0883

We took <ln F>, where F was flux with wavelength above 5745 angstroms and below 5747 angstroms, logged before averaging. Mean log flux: 3.16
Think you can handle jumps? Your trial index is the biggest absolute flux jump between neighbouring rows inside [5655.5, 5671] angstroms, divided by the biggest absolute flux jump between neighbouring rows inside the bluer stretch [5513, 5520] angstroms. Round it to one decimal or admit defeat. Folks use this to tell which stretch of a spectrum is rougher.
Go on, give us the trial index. 1.4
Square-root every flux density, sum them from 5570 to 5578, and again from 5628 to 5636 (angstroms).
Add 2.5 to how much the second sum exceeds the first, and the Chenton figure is 2.0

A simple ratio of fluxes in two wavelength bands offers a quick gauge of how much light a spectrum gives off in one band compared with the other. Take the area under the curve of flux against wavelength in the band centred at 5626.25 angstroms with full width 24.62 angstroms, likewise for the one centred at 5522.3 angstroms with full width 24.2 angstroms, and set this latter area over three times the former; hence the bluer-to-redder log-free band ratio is 0.331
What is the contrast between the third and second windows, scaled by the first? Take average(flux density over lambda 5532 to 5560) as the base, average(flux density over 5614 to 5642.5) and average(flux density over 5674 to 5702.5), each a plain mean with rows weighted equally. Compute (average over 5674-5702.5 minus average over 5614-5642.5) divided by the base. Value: 0.019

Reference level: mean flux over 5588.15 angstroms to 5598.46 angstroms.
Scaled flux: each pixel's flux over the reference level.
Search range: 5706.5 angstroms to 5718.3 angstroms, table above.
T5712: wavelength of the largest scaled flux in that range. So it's 5711.08 angstroms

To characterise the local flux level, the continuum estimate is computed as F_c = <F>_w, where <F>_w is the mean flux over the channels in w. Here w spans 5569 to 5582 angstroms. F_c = 22.9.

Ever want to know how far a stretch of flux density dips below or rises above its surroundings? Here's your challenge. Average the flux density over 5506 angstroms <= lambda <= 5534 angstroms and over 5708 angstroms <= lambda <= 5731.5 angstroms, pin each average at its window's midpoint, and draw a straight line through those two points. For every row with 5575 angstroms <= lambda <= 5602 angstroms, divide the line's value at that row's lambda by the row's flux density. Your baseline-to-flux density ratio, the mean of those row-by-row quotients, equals 0.99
